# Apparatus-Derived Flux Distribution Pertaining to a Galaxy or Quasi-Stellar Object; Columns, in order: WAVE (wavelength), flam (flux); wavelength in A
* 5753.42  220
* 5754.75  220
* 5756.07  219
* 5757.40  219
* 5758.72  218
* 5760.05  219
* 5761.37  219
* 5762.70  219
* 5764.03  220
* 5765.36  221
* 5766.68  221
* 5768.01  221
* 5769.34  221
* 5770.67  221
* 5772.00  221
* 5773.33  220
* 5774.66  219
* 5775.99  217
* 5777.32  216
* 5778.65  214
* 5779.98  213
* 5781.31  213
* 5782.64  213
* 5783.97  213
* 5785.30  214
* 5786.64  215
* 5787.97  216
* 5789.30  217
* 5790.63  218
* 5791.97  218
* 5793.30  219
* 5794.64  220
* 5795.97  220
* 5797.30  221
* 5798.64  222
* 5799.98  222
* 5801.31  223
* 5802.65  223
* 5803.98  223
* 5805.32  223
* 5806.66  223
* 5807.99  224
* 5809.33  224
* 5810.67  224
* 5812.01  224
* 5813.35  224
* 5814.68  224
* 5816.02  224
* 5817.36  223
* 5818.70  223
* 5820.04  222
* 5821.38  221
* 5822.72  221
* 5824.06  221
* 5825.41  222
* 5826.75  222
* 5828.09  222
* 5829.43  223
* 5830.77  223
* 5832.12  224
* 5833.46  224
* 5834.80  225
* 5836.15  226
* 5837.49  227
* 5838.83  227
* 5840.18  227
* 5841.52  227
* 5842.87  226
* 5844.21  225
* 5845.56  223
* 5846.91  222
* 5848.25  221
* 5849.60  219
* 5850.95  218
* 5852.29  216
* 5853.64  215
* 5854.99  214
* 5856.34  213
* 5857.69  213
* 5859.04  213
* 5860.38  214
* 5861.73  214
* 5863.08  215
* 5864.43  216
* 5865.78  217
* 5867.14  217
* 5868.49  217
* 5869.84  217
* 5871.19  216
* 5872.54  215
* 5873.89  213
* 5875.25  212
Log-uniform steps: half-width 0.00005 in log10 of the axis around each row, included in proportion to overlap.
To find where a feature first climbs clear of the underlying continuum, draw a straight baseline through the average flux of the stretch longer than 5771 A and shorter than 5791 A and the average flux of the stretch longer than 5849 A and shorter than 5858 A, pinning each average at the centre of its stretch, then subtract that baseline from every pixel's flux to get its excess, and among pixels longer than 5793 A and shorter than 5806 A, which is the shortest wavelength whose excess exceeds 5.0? 5797.30 A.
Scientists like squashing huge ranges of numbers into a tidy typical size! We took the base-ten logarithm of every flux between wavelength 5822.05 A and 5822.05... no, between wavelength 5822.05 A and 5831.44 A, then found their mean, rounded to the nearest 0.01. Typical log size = 2.35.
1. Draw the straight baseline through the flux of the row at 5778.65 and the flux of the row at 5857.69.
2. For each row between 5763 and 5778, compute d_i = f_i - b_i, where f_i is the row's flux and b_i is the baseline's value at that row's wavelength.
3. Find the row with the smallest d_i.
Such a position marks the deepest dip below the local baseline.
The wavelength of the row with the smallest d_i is 5777.32 A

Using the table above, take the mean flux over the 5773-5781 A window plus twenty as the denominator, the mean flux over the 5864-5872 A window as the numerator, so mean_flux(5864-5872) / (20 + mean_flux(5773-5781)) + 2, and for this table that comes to 2.92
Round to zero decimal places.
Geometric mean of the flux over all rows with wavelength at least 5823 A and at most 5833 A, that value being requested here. 222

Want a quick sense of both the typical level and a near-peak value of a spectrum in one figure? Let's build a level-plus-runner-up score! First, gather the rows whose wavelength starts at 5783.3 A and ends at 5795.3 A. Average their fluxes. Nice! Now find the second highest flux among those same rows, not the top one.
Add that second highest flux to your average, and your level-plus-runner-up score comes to 436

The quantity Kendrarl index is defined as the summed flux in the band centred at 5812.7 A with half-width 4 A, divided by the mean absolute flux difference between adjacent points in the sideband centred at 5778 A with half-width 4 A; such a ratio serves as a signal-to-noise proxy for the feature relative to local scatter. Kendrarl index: 1120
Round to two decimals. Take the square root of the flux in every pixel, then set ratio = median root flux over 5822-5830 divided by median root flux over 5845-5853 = 1.00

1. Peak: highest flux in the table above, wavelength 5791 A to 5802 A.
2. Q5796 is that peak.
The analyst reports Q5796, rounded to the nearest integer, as 223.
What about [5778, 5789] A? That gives 216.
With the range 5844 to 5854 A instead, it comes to 225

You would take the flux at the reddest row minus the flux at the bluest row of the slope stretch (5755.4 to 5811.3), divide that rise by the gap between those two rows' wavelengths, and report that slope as 0.09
